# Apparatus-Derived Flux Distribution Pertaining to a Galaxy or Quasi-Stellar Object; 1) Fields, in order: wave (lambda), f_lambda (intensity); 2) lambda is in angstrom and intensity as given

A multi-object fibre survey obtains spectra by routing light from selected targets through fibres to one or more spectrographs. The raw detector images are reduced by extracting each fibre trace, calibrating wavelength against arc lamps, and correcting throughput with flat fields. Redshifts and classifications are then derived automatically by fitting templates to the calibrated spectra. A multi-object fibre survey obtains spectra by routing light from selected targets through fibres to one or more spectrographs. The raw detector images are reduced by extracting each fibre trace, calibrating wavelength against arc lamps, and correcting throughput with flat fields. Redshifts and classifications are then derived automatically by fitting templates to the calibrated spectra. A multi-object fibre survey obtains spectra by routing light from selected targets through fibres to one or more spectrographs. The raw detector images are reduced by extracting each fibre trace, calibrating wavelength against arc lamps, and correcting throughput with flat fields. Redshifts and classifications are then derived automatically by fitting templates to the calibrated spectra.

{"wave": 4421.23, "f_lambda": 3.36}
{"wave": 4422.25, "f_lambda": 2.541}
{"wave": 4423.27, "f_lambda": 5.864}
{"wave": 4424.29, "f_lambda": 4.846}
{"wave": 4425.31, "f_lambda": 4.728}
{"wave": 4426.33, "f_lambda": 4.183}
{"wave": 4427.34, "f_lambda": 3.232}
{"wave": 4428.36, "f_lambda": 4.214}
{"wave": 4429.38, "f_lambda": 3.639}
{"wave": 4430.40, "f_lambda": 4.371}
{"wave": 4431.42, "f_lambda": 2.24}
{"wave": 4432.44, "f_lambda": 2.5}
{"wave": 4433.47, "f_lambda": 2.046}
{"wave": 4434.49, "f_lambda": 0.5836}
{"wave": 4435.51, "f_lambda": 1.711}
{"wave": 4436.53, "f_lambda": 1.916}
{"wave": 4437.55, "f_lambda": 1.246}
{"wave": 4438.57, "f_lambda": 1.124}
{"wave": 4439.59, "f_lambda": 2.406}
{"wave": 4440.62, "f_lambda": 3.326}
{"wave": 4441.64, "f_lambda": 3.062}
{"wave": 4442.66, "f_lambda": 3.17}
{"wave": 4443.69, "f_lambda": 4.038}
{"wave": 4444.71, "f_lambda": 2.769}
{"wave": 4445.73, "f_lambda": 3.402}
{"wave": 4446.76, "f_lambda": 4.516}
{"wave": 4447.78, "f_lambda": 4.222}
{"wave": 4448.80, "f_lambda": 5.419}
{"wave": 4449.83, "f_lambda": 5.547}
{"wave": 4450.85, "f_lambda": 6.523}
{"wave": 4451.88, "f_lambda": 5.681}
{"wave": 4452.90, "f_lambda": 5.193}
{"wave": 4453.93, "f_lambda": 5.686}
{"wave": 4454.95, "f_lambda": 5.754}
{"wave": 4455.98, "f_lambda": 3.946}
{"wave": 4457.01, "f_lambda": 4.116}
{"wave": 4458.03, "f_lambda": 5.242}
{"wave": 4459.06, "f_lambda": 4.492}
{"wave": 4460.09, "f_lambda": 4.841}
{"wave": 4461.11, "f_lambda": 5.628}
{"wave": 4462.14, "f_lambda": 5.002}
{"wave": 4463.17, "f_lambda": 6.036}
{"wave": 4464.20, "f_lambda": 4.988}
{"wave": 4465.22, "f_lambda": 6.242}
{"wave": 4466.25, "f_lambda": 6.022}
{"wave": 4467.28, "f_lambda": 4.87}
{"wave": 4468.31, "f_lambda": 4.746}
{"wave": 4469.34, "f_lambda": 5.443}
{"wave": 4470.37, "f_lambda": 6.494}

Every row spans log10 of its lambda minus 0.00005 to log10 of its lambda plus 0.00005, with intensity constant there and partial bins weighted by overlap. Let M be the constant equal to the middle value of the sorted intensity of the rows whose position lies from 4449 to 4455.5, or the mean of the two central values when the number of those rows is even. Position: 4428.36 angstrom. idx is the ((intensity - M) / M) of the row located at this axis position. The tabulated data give -0.26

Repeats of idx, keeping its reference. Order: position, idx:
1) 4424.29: -0.15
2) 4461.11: -0.01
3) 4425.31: -0.17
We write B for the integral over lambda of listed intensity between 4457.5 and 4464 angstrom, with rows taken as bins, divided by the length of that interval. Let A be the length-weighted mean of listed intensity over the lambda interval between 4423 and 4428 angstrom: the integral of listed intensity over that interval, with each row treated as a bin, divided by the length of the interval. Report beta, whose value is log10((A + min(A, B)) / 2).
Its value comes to 0.65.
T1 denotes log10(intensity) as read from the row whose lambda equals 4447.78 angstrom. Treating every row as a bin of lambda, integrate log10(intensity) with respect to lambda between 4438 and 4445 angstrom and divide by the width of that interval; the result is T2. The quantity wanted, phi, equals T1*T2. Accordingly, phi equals 0.27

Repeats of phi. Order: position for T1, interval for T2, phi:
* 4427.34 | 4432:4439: 0.08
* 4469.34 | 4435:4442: 0.21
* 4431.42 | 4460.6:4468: 0.26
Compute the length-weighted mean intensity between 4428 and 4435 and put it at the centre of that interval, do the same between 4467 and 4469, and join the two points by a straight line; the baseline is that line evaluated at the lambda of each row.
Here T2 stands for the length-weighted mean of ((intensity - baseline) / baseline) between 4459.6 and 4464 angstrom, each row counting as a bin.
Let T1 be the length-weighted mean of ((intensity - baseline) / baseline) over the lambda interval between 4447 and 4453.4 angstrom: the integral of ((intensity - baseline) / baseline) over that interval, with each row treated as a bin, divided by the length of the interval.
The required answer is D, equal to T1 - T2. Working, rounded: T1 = 0.41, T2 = 0.2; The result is 0.2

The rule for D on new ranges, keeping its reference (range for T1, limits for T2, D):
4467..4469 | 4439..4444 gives 0.1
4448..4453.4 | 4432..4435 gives 0.9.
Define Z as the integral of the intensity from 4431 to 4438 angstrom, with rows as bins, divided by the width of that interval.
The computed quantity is 1.7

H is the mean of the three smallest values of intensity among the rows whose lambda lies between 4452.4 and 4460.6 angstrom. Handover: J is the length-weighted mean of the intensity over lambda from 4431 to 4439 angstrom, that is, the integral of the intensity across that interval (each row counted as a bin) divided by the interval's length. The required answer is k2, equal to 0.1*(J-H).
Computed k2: -0.3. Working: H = 4.2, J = 1.7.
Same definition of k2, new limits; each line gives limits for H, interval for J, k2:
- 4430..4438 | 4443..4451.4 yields 0.3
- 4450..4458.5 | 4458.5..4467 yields 0.1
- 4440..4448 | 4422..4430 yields 0.1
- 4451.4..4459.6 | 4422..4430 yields 0.0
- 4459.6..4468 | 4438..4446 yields -0.2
